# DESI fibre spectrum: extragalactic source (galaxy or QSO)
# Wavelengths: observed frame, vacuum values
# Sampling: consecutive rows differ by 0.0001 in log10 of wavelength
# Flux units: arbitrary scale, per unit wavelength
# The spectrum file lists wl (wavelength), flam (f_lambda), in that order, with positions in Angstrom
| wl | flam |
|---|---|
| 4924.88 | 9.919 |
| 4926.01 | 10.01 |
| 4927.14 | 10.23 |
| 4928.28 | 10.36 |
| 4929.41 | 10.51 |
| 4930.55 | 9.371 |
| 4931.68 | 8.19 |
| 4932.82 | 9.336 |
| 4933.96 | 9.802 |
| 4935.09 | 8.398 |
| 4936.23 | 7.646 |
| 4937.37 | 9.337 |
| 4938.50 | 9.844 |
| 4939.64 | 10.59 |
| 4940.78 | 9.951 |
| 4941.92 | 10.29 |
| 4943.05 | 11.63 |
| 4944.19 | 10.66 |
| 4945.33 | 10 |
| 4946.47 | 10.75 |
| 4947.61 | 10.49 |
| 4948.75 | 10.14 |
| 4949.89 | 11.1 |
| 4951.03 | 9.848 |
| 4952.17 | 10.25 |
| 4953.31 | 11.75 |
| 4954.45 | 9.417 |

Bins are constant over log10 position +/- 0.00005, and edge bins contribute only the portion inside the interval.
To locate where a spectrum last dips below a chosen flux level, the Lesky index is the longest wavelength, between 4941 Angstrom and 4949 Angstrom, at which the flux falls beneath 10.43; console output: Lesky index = 4948.75 Angstrom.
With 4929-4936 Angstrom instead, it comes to 4935.09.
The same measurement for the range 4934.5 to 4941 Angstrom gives 4940.78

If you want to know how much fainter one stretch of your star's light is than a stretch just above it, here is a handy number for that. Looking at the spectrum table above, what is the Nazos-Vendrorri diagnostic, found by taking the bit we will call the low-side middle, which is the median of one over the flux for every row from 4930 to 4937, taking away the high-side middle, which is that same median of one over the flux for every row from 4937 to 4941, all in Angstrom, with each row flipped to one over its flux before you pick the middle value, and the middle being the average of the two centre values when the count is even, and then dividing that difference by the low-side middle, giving 0.11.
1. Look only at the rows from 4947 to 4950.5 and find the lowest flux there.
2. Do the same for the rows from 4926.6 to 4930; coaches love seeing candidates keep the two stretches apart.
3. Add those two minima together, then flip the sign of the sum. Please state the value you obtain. -20.4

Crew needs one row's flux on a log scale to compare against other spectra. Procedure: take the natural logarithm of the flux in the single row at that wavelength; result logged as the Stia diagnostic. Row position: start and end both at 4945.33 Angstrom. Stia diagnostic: 2.30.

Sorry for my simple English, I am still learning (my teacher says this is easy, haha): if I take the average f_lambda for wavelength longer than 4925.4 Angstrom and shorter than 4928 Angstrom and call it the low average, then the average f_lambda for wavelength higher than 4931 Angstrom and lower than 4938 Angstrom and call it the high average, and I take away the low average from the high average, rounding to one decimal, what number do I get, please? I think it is -1.3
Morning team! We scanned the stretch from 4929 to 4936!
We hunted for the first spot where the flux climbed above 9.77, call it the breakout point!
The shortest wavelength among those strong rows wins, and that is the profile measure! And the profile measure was 4929.41 Angstrom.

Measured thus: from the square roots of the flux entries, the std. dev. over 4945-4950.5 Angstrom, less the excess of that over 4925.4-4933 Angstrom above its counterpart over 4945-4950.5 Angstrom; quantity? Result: 0.00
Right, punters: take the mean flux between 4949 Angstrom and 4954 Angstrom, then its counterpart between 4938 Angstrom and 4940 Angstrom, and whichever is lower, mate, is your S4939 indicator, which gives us 10.2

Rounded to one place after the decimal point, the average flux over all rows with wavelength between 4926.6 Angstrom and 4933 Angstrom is 9.7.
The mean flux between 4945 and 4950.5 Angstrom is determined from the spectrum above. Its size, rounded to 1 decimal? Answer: 10.5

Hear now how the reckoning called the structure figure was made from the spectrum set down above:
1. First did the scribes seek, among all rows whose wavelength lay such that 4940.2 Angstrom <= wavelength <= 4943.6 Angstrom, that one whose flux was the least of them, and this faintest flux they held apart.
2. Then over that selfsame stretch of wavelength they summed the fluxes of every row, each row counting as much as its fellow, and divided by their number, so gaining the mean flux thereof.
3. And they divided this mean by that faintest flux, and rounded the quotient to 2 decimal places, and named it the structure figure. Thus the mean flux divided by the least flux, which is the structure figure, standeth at 1.07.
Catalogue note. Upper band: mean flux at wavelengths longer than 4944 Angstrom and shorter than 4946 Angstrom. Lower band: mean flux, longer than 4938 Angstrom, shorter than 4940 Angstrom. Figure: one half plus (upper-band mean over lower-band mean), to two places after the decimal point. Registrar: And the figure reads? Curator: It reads 1.51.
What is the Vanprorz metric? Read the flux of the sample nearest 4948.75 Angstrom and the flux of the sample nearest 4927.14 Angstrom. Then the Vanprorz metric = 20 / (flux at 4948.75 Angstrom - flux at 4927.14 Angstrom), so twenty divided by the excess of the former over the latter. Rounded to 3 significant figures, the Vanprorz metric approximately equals -222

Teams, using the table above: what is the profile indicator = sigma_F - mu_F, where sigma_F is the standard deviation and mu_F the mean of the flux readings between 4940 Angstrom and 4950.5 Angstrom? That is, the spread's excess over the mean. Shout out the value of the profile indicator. -10.0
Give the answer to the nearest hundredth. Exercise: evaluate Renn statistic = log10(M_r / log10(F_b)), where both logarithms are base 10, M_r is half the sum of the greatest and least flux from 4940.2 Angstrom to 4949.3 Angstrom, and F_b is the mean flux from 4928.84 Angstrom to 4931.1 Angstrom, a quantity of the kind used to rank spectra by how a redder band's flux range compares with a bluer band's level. 1.03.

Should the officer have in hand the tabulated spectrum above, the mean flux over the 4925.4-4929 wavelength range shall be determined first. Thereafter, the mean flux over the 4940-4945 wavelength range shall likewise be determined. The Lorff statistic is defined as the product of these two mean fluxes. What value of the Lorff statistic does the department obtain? 108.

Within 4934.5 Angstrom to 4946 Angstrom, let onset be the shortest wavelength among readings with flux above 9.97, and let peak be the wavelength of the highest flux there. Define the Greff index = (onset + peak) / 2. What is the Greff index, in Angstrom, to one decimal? 4941.3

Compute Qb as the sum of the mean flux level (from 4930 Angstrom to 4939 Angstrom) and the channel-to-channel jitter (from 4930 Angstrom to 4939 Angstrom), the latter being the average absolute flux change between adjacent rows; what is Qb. 10.0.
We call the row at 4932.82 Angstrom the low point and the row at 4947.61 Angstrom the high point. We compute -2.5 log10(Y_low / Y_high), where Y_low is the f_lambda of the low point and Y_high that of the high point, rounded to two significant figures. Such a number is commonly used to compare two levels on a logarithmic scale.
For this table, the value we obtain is 0.13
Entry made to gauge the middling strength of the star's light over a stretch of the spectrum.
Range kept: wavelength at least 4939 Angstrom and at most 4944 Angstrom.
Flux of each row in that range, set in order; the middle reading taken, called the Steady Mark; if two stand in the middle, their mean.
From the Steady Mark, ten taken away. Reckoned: 0.44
